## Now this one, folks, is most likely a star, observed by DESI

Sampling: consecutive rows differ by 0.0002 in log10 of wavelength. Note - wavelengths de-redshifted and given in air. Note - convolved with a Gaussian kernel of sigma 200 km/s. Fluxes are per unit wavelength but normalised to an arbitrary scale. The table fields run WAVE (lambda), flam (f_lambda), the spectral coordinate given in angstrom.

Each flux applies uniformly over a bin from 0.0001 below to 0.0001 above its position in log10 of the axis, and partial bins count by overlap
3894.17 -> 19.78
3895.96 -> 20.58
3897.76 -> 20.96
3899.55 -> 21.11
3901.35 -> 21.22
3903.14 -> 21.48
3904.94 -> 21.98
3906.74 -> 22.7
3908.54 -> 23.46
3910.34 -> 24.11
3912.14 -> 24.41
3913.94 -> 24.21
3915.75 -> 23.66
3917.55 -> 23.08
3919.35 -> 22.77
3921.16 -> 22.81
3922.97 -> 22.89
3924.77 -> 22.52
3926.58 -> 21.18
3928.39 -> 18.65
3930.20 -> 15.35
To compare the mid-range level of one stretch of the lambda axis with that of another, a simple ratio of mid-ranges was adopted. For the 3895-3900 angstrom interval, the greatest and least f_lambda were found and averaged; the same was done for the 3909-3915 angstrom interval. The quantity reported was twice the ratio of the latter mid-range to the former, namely 2.33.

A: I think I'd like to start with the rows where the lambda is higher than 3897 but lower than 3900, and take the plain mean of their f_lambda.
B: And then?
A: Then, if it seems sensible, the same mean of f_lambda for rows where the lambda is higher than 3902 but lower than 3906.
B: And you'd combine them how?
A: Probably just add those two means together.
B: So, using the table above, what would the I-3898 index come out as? 43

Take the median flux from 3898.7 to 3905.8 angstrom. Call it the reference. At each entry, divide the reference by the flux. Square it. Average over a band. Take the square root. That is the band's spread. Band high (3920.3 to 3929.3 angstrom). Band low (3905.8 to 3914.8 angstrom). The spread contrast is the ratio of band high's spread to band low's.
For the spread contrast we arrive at 1.11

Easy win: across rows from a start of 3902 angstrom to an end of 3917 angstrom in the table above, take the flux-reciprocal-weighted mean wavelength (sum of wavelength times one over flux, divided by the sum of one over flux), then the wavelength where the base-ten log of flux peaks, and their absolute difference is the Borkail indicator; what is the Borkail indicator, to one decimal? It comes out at 2.9 angstrom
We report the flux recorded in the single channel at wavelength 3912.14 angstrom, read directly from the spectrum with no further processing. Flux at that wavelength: 24.41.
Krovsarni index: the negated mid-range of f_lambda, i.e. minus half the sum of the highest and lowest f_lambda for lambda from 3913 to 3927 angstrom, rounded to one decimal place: -22.7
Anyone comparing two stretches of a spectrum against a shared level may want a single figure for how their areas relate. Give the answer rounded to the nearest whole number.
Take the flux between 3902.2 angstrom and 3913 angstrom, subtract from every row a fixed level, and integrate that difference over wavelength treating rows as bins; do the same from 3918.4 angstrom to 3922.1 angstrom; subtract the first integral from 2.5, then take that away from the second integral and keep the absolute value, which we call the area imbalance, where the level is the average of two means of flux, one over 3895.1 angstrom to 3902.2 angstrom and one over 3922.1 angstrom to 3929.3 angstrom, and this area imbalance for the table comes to 24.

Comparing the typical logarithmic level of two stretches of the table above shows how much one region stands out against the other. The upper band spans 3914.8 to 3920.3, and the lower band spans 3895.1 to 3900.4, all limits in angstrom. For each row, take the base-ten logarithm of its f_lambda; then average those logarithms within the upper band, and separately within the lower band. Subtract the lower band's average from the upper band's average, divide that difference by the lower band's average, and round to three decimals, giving 0.034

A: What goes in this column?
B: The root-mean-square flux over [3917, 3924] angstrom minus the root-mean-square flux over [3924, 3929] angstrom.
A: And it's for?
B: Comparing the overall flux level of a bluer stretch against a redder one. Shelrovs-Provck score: 2.0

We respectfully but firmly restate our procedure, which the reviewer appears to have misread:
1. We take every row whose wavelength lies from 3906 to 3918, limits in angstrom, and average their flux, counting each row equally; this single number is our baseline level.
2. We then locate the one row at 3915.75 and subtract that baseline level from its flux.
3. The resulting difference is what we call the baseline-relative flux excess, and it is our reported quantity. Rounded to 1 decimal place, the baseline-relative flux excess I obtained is 0.0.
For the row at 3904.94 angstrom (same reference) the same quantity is -1.7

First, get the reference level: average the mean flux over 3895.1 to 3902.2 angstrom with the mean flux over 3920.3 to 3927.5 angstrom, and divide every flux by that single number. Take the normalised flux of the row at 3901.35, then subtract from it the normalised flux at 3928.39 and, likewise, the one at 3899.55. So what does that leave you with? -0.86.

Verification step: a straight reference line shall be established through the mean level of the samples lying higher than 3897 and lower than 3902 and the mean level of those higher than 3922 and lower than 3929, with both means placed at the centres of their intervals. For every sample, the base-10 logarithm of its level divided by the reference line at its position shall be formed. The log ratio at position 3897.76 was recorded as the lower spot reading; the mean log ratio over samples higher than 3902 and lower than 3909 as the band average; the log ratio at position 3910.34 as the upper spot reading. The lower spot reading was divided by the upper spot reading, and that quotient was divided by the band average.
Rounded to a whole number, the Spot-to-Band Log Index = -2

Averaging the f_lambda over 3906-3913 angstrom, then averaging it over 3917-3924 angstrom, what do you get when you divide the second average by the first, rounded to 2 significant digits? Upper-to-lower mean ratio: 0.97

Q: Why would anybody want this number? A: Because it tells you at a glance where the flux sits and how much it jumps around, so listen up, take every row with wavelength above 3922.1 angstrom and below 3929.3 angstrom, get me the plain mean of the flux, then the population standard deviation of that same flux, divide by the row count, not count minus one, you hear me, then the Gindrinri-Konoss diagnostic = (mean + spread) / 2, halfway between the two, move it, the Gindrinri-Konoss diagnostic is 11.5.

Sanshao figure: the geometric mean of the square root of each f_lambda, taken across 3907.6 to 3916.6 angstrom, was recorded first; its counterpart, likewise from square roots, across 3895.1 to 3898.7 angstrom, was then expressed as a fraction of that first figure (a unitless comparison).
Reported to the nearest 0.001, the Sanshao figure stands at 0.931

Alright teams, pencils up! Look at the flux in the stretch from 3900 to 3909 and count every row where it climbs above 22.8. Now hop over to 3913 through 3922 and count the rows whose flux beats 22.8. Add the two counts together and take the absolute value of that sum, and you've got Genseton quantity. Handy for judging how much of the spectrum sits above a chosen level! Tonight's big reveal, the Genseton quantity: 5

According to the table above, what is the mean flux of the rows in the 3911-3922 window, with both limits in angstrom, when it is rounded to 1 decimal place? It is 23.5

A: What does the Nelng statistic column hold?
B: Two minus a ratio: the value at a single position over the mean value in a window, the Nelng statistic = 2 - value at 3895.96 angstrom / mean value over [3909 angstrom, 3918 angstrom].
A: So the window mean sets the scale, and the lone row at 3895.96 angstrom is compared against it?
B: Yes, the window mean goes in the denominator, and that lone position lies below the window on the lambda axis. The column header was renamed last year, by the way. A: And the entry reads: 1.139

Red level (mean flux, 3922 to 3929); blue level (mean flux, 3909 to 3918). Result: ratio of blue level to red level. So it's 1.12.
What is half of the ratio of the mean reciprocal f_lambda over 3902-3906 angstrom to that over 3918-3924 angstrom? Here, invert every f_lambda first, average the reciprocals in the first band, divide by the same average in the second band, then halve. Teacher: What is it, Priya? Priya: 0.53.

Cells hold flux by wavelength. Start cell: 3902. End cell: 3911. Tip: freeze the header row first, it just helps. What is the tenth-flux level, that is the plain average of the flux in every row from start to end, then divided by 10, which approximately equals 2.27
